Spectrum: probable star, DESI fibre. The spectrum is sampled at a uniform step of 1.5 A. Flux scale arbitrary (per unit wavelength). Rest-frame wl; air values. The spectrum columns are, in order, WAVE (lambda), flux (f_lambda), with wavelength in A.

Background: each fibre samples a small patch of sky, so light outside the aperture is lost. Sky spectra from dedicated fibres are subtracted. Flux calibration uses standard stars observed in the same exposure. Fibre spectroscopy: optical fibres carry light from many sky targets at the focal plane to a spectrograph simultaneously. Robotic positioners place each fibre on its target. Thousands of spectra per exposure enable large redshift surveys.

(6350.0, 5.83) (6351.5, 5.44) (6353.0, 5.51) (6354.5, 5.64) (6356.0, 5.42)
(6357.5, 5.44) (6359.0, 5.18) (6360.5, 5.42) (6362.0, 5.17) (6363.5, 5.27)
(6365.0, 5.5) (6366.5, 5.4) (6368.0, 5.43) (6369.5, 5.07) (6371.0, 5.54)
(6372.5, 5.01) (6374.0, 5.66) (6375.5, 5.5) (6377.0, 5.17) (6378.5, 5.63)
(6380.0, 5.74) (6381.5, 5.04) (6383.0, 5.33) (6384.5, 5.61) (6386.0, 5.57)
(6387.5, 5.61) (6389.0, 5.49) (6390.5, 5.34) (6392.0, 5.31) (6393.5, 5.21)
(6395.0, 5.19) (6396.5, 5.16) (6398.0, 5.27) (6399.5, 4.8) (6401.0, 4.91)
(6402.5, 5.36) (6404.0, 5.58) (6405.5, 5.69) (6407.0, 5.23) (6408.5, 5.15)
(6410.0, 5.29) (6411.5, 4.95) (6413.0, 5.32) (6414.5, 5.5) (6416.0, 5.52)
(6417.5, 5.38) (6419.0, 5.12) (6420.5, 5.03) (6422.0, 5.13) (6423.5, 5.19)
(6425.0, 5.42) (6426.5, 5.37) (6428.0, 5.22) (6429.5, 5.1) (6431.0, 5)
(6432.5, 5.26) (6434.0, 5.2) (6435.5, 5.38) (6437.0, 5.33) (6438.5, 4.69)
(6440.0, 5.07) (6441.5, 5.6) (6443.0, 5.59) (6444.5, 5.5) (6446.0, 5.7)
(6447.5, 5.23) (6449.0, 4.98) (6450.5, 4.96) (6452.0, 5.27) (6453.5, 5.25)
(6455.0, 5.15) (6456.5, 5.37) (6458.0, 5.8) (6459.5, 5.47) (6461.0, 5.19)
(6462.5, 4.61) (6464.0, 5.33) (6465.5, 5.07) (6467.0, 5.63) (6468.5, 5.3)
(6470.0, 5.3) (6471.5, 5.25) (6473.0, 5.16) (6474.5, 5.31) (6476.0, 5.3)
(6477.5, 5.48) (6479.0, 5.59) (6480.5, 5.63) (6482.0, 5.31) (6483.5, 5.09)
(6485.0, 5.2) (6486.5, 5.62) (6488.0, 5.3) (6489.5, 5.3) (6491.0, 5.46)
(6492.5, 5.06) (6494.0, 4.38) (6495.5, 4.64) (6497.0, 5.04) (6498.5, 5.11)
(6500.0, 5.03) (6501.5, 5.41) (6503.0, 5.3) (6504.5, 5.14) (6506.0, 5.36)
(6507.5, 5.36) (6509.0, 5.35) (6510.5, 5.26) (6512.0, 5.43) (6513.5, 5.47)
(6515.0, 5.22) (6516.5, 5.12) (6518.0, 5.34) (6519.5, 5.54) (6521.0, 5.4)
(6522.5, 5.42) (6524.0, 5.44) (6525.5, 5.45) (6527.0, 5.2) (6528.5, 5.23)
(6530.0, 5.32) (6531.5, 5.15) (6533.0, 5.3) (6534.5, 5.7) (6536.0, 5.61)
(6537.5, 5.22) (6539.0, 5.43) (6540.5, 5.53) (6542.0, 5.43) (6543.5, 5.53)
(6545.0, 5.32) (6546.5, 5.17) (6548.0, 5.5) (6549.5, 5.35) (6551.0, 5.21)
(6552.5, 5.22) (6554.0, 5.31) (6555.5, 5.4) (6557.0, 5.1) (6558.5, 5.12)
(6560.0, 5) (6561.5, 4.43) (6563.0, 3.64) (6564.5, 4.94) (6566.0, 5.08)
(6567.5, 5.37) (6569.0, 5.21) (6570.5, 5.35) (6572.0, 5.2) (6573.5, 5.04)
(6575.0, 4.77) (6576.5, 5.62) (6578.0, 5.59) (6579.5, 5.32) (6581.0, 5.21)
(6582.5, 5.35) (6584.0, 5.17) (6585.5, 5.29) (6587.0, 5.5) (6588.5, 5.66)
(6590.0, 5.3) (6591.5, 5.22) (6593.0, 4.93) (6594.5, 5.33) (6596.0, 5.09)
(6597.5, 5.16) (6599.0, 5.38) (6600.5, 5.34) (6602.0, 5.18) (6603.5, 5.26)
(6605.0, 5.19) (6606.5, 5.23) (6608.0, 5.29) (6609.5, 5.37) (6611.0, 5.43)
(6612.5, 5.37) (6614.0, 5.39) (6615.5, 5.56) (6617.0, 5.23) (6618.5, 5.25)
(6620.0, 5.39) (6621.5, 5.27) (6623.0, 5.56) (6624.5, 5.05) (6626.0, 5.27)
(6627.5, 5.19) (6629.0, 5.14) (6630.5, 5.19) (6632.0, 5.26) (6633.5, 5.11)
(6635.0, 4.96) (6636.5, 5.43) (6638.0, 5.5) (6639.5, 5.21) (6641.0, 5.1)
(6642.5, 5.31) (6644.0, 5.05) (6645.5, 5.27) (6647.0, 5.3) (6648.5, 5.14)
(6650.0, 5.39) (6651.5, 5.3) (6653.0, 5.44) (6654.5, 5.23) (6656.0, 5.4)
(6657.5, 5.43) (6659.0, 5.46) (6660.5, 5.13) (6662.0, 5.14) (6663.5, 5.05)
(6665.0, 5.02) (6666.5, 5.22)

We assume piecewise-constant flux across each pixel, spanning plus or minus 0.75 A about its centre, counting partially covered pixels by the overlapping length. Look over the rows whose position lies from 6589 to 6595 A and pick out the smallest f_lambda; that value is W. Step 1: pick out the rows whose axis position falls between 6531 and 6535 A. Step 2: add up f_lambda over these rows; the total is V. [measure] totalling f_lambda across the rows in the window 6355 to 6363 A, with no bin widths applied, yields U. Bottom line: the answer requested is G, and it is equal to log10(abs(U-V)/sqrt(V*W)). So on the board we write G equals 0.07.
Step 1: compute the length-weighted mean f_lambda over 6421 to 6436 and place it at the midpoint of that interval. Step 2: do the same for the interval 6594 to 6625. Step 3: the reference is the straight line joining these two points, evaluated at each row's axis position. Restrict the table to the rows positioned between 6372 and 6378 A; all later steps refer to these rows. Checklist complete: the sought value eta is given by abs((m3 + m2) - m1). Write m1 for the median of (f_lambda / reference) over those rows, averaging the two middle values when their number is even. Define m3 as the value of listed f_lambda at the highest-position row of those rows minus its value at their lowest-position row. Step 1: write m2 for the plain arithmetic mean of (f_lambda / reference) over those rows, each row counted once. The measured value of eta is 0.160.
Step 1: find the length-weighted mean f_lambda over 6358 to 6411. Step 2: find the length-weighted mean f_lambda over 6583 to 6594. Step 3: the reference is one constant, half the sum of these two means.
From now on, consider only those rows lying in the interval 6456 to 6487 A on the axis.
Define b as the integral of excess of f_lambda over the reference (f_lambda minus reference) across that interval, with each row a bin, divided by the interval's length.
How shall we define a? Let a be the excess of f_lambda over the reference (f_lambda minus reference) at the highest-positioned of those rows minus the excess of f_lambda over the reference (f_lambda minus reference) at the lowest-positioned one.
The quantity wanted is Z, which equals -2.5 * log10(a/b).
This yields -3.1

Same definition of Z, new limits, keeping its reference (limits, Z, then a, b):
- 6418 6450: -0.7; -0.14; -0.075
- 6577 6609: -2.5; -0.30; -0.029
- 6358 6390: -1.5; 0.31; 0.080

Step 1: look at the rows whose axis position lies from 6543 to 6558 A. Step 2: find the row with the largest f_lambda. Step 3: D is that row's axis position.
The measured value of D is 6543.5 A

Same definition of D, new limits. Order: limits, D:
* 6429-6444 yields 6441.5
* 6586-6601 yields 6588.5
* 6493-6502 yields 6501.5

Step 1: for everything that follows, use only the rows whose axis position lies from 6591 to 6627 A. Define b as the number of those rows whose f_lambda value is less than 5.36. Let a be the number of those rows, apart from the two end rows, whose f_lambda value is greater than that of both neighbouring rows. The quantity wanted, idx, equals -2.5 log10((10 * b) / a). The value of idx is -3.40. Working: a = 7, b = 16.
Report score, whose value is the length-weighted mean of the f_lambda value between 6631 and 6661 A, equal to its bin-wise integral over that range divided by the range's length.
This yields 5.27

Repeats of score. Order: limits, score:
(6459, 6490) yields 5.31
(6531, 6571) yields 5.21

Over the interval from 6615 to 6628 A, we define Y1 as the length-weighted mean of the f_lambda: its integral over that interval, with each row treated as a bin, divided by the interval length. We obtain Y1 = 5.31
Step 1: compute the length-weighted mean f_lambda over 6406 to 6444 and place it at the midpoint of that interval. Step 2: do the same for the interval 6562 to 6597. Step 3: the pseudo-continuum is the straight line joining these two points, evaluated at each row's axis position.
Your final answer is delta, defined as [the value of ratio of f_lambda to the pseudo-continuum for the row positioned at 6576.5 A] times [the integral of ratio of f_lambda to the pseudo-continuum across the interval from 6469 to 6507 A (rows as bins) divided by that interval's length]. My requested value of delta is 1.09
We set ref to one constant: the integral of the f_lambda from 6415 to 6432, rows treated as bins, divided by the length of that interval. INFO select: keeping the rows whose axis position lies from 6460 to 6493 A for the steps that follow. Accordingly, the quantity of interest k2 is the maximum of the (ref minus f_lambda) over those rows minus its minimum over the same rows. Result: 1.0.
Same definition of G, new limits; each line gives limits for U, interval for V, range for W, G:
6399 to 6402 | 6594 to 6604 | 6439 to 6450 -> 0.30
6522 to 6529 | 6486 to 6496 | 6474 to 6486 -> -0.17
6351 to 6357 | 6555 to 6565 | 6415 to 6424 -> -0.05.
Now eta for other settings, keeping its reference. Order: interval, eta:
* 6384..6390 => 0.124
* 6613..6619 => 0.133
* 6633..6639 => 0.386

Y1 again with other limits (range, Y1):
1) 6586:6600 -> 5.29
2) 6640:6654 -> 5.25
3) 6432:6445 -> 5.29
